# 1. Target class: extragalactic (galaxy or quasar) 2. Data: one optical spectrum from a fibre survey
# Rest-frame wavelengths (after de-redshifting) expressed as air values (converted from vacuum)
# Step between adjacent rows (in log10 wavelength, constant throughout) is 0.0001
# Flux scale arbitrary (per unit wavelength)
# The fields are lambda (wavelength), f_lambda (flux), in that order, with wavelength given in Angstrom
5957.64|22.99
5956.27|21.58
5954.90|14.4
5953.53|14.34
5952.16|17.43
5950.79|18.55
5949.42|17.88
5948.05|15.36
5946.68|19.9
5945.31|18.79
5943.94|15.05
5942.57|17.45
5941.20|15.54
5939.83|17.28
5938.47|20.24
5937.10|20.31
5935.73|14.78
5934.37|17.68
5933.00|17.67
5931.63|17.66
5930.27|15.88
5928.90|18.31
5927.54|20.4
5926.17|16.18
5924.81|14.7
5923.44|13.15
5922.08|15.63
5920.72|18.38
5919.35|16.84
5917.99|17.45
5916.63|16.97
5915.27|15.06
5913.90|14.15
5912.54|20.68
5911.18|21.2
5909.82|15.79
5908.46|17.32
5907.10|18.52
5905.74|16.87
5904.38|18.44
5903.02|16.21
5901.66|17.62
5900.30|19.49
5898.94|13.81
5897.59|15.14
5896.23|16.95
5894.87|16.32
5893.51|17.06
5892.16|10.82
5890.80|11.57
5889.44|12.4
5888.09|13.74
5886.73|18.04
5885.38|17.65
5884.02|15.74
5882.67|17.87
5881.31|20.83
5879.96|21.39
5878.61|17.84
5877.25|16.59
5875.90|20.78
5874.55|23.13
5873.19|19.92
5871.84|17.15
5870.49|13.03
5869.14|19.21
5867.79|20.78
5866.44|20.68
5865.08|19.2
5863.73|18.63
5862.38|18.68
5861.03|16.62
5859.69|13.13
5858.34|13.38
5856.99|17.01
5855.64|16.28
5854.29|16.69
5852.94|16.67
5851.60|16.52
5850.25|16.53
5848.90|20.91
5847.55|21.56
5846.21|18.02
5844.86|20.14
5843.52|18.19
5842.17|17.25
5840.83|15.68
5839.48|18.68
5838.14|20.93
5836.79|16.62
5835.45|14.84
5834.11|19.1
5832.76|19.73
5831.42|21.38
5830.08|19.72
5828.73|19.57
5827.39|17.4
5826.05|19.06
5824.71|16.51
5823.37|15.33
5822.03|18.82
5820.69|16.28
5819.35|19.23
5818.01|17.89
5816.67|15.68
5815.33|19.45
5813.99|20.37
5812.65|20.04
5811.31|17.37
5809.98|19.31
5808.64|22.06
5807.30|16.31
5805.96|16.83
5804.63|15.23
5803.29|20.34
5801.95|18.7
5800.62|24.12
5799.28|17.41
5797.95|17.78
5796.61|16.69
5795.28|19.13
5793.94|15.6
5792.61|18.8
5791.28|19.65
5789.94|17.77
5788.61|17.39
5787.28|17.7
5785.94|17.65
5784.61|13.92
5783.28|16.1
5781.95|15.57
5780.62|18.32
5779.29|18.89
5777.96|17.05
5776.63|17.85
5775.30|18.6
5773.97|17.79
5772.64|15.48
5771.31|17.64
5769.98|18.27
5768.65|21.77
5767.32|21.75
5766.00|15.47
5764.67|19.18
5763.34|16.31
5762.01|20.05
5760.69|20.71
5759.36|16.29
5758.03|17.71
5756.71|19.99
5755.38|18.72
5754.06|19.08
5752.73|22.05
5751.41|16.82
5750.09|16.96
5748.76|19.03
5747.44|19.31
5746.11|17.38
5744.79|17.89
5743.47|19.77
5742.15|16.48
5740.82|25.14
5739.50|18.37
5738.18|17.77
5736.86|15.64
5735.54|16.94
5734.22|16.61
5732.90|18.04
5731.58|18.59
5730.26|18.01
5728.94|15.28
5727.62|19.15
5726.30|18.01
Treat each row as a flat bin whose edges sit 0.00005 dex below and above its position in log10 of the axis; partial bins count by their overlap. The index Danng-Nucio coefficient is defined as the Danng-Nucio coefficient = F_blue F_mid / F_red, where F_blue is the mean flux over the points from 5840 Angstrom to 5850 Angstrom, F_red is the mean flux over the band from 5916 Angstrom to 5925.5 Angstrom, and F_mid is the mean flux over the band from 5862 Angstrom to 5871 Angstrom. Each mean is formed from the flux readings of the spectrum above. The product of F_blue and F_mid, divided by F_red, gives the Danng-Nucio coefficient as 22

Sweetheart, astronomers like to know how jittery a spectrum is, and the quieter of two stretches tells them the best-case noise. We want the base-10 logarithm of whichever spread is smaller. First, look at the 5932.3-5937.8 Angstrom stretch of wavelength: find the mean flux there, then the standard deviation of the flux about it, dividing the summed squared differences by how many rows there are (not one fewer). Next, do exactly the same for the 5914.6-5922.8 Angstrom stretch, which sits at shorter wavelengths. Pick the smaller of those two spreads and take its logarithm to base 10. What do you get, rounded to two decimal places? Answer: 0.04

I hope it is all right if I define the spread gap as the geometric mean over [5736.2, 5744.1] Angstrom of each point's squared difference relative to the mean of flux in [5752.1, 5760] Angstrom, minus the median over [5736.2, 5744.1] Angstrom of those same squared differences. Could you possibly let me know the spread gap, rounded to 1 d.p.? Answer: -0.7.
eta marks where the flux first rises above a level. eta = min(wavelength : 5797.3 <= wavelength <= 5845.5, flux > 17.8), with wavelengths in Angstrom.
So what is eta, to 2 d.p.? 5800.62 Angstrom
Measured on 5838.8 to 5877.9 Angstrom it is 5839.48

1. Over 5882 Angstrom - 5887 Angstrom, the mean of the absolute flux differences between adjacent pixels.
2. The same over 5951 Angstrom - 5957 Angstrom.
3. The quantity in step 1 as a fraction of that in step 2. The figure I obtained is 0.4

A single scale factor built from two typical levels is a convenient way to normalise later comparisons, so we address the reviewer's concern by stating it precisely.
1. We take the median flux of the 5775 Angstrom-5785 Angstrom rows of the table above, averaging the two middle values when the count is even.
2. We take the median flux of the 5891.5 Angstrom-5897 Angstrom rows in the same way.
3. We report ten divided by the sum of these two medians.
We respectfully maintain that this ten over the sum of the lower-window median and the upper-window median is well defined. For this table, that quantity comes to 0.293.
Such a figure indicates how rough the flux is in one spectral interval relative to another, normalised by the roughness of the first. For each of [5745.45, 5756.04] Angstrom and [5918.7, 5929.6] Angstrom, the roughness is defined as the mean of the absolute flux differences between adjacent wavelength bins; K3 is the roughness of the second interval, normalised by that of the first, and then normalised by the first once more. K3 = 0.67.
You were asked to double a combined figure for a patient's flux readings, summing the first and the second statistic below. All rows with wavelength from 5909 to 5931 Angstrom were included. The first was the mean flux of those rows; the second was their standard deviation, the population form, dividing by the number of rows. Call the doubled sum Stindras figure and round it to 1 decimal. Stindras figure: 38.4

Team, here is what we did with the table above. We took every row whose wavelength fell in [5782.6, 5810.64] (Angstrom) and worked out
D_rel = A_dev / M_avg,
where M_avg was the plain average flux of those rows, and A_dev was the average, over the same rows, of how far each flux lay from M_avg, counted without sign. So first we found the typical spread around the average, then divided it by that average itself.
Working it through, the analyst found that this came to 0.095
